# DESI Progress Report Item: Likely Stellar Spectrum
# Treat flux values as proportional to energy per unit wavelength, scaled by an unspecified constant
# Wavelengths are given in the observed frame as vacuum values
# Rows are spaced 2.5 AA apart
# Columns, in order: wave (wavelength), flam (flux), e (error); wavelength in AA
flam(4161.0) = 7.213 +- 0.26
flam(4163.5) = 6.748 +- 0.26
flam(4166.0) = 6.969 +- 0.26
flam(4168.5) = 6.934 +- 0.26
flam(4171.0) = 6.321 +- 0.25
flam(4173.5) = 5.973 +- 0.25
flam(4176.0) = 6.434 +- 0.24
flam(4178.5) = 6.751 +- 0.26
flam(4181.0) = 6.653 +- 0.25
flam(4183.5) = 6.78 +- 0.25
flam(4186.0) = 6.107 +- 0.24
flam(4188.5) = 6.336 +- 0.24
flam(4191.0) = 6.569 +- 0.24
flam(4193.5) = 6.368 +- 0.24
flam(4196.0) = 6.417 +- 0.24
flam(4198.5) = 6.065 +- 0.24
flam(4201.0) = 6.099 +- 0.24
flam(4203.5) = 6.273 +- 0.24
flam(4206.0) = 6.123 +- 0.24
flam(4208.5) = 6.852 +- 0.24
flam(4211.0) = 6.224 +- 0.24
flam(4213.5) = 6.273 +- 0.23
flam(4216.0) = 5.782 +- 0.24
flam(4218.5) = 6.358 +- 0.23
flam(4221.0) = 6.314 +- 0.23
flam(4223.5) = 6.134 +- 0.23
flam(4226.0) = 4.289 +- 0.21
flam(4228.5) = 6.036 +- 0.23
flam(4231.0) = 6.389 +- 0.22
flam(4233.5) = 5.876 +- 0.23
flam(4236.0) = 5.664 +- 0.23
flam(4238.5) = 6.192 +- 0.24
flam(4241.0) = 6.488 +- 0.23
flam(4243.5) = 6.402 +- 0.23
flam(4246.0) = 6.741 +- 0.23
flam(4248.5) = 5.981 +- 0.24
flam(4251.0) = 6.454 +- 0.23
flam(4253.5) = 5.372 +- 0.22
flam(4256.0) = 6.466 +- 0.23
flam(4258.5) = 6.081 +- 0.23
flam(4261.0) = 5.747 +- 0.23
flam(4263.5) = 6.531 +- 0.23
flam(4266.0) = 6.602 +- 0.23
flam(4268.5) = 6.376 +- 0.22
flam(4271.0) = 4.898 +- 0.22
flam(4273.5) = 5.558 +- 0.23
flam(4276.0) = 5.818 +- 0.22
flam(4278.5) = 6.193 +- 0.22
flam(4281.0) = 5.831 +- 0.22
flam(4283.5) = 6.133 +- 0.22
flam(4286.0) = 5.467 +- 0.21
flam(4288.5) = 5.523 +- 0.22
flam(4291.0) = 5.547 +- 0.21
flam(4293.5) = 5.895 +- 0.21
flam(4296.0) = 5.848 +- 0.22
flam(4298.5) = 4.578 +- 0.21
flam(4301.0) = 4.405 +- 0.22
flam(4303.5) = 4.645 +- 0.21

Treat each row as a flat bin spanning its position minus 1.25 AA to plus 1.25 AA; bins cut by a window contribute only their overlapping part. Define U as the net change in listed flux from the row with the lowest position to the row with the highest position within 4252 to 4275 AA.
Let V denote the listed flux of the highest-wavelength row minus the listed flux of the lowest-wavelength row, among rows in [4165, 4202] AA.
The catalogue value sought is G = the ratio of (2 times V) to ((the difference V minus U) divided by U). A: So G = 0.31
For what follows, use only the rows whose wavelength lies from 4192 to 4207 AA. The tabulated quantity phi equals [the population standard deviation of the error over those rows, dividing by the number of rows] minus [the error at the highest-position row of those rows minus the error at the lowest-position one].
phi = 0.0000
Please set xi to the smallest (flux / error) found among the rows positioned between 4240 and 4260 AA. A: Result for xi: 24.4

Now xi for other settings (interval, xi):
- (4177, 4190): 25.4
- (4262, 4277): 22.3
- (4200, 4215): 25.4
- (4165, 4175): 23.9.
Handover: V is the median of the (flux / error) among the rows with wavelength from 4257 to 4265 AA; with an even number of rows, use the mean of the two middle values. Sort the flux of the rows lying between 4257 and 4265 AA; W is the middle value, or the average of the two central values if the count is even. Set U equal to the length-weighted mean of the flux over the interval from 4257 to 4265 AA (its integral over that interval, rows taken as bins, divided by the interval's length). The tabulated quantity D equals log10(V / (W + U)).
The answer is 0.335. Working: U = 6.15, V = 26.4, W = 6.08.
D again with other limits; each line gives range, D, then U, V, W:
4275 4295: 0.357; 5.80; 26.5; 5.82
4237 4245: 0.339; 6.35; 27.8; 6.40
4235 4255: 0.333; 6.17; 26.8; 6.30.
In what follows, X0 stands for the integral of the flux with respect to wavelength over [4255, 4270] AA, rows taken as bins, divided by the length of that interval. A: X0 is 6.27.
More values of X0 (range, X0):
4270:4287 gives 5.71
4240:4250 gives 6.40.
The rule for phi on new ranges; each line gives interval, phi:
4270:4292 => 0.0157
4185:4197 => 0.0000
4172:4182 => 0.0071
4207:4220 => 0.0149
